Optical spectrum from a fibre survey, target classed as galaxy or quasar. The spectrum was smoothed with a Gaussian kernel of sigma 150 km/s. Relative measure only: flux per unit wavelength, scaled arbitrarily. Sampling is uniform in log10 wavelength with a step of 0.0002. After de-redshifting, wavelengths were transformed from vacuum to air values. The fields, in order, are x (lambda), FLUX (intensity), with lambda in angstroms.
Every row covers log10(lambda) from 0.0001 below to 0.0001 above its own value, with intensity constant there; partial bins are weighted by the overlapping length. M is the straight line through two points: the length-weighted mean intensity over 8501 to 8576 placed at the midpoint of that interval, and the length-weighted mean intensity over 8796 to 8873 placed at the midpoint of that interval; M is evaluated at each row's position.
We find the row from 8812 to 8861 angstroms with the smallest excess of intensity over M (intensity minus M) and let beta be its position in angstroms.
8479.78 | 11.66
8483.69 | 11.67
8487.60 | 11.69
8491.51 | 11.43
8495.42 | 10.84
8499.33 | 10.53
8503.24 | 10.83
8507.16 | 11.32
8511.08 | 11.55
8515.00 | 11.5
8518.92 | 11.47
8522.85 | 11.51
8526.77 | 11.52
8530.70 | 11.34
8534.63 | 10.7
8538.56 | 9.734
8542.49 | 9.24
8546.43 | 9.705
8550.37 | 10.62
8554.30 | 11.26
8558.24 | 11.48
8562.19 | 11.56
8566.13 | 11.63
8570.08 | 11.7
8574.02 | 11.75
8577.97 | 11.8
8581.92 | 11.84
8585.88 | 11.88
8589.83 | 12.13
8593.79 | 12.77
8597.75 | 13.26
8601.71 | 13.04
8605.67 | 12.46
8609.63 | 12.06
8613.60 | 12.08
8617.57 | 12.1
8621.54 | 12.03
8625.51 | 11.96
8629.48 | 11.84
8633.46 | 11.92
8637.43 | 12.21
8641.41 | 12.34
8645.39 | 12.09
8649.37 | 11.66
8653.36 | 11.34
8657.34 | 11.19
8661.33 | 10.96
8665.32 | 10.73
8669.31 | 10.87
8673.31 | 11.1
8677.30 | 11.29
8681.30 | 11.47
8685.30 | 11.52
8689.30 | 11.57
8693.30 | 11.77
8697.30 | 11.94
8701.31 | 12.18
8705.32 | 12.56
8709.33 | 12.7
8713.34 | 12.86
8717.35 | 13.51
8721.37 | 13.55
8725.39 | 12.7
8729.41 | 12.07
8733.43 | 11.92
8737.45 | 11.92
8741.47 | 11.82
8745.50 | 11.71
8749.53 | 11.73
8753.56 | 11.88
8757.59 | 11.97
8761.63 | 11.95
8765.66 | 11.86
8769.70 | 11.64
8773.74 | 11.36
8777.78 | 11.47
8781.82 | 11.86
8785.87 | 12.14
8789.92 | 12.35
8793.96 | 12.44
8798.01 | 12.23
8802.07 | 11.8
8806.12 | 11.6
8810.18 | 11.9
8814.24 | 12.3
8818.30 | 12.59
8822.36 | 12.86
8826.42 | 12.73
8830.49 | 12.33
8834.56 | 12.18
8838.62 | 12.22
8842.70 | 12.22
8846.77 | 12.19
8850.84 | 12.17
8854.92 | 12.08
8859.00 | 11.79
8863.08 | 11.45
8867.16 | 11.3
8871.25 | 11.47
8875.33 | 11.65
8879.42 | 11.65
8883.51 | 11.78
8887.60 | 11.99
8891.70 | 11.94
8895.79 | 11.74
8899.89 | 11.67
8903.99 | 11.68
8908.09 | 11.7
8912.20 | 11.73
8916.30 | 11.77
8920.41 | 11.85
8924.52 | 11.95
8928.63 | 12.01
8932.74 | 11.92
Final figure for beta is 8859.00 angstroms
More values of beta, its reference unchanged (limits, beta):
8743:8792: 8773.74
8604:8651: 8649.37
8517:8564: 8542.49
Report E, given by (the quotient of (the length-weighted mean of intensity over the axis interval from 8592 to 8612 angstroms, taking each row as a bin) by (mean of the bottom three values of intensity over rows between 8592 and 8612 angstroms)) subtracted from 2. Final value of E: 0.978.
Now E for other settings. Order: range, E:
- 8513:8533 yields 0.998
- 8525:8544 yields 0.936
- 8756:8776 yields 0.989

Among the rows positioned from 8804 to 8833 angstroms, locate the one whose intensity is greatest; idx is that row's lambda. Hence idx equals 8822.36 angstroms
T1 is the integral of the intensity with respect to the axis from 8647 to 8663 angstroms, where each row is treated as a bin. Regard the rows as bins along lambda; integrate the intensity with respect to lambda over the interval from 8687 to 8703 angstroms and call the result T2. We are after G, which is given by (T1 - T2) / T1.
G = -0.05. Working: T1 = 181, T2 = 190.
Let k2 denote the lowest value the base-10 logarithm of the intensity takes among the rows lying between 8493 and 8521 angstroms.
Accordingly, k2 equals 1.02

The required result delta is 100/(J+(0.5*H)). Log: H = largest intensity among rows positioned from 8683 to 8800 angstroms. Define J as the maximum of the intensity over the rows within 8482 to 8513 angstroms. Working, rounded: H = 13.55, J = 11.69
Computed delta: 5.42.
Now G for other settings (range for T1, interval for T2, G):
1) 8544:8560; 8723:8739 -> -0.14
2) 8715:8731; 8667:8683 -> 0.14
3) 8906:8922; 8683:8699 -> 0.01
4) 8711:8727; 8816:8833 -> -0.02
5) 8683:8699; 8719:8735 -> -0.08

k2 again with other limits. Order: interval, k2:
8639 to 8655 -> 1.05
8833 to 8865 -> 1.06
